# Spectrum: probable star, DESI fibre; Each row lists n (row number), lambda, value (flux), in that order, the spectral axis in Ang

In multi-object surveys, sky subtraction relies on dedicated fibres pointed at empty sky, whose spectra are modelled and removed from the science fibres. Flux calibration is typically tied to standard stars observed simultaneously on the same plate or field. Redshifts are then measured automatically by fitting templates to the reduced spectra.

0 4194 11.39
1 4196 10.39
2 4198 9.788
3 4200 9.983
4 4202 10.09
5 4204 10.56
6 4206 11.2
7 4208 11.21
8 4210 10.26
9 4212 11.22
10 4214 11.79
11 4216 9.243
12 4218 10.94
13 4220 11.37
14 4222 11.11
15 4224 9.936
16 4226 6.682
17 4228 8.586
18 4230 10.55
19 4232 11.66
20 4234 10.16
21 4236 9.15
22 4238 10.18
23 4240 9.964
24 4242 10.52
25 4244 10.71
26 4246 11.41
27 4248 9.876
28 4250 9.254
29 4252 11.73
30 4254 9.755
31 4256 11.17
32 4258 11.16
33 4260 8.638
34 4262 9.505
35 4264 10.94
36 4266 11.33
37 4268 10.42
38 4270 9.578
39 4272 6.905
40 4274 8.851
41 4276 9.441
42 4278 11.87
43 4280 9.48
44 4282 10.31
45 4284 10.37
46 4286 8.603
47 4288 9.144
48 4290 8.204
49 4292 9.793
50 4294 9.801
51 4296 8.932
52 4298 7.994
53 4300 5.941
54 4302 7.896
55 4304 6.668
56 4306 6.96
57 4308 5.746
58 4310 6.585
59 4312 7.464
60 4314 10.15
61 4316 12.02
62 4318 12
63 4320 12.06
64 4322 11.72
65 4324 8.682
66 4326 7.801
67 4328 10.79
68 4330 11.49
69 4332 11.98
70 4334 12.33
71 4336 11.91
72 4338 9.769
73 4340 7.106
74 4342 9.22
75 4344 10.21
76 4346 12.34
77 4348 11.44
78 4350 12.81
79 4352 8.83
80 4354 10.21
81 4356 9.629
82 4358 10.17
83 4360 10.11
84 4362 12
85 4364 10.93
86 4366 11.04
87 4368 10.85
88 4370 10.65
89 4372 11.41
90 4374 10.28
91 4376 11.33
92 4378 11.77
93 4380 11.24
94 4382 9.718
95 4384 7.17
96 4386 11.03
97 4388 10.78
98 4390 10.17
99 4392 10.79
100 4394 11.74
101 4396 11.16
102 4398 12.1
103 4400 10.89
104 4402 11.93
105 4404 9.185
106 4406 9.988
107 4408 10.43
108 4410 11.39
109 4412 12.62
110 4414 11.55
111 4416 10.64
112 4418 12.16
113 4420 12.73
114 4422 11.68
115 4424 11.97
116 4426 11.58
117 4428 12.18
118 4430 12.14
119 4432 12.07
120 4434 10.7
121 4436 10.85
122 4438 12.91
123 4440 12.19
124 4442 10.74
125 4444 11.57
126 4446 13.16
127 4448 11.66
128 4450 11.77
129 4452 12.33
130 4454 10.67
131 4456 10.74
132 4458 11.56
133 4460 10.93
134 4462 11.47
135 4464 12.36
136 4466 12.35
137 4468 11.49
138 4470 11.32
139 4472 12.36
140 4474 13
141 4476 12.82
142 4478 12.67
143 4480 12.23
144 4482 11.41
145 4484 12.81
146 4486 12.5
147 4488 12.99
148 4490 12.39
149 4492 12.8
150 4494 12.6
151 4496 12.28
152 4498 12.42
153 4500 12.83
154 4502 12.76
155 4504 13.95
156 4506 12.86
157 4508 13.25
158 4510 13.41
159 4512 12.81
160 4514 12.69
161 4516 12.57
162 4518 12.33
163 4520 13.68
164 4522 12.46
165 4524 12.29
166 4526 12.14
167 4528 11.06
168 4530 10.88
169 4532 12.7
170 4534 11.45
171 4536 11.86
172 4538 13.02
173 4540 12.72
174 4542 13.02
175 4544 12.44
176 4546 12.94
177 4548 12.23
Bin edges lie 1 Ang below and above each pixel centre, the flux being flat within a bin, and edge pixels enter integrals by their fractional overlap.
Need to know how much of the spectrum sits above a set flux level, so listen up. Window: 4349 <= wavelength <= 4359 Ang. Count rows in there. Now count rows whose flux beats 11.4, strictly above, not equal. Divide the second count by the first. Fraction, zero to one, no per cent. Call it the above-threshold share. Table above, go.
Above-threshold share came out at 0.2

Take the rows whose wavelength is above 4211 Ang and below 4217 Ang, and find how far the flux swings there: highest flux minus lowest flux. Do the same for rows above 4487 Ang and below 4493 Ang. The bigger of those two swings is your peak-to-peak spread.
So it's 2.5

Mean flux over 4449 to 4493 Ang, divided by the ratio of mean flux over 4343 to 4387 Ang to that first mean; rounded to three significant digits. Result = 13.6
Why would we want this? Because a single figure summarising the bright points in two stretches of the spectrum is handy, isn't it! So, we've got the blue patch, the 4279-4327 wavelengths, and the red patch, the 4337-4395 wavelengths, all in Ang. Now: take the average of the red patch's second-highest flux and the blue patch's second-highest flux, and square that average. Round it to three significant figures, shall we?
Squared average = 148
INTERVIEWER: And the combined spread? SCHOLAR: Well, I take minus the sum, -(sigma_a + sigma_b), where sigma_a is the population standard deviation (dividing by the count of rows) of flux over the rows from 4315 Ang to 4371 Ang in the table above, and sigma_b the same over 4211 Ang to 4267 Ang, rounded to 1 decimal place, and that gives -2.6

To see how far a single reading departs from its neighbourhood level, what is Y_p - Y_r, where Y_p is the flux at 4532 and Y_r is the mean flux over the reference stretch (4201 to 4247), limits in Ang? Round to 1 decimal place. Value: 2.3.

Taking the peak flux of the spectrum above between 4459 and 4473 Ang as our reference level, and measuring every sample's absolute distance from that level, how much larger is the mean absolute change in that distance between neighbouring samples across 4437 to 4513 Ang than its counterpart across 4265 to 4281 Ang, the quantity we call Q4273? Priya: -1.2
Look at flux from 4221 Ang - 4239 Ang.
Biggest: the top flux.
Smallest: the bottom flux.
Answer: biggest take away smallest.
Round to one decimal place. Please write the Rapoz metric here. 5.0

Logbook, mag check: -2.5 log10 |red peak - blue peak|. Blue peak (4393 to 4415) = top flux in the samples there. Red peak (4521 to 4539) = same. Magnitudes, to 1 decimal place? 1.0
